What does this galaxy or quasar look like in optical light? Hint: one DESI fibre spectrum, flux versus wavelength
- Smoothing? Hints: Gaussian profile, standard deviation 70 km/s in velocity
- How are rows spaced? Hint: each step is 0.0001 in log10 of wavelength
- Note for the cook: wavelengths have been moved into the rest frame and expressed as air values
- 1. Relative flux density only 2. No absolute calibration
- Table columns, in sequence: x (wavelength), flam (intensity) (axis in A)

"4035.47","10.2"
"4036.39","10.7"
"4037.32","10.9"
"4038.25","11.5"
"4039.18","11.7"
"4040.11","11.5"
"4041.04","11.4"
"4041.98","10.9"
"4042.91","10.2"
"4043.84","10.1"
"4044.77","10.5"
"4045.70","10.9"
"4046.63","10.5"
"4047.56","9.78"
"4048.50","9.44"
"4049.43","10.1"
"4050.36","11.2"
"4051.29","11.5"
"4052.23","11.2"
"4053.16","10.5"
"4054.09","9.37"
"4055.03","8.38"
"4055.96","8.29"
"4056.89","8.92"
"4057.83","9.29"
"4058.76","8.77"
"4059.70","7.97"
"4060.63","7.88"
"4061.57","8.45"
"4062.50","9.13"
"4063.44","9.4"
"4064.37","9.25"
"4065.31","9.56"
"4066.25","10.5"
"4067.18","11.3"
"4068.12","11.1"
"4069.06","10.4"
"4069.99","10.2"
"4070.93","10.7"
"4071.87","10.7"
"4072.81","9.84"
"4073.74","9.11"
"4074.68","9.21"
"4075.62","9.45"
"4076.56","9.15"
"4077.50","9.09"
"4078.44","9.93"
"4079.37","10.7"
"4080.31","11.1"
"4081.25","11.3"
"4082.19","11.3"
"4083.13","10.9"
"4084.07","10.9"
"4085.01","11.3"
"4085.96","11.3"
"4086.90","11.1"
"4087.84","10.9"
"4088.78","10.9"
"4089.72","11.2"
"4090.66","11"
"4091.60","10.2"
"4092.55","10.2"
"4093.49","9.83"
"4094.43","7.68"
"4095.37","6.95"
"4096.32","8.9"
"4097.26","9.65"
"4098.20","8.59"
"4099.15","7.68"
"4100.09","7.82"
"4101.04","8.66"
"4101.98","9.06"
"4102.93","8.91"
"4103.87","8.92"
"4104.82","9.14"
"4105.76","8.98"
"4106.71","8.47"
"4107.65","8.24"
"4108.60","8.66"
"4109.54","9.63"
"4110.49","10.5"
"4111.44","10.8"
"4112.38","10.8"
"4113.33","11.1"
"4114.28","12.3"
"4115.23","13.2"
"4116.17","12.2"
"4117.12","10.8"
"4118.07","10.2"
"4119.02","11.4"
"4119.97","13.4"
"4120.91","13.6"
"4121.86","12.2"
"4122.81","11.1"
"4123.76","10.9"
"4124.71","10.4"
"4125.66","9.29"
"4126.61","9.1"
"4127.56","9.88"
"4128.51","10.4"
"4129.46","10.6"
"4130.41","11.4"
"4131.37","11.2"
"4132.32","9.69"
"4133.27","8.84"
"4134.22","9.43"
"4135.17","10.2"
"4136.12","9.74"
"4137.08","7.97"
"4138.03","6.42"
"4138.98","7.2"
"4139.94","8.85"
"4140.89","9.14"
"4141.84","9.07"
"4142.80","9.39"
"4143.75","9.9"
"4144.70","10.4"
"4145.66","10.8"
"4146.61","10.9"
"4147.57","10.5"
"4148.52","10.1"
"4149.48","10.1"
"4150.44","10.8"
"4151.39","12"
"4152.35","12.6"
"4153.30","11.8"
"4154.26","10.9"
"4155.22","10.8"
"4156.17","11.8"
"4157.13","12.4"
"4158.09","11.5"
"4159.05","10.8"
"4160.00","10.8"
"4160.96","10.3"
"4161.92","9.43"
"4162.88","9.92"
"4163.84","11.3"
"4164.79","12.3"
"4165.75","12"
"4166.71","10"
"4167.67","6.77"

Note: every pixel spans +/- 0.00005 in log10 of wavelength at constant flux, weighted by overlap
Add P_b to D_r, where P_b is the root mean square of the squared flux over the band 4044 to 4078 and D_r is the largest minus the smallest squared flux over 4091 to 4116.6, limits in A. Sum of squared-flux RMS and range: 224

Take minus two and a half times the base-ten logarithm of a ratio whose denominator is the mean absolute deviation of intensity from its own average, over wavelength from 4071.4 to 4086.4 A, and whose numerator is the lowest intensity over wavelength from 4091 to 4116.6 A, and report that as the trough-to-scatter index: -2.3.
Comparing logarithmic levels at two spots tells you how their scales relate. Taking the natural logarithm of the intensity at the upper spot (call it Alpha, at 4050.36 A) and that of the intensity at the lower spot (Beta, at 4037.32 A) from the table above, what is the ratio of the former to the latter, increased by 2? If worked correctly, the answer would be 3.01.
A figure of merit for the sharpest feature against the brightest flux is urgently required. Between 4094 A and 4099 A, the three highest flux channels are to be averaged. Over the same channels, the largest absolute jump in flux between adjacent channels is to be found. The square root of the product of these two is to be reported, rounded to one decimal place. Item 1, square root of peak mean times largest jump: 4.2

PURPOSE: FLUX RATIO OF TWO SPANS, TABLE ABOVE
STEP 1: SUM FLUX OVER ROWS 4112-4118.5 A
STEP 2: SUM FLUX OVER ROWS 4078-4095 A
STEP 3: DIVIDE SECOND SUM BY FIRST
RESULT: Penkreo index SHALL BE 2.4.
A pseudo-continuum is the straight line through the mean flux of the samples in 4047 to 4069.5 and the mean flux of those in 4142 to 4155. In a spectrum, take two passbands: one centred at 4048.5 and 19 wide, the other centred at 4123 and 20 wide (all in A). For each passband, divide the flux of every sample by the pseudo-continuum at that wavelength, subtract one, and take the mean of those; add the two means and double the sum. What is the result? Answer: 0.29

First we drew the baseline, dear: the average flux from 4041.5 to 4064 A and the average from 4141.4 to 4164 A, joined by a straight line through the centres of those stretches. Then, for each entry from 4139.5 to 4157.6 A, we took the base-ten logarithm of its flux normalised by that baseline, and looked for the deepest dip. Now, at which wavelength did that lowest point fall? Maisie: 4139.94 A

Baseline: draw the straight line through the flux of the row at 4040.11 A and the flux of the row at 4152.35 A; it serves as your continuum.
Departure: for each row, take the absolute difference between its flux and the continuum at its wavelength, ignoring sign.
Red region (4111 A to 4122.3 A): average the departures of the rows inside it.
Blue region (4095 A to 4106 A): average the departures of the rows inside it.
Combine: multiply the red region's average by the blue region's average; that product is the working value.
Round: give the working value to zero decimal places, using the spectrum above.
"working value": 3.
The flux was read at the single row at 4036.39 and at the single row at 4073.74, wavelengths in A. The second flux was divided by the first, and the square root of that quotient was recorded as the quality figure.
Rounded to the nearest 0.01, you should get 0.92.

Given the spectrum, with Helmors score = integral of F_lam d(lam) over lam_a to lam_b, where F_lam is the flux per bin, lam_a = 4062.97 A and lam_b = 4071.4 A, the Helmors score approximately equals 87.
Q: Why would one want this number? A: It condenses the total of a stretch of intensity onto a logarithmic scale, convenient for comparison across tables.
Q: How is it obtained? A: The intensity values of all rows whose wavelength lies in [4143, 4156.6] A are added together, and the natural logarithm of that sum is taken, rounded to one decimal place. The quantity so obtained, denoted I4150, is 5.0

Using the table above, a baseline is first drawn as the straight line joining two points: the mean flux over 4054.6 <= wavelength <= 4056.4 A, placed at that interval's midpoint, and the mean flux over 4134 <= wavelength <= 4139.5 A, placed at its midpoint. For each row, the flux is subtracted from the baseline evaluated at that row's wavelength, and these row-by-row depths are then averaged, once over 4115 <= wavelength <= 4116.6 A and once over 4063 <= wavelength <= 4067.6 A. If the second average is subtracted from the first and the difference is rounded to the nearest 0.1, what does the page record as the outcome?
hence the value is -2.6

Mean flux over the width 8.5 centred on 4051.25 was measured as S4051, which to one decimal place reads 10.2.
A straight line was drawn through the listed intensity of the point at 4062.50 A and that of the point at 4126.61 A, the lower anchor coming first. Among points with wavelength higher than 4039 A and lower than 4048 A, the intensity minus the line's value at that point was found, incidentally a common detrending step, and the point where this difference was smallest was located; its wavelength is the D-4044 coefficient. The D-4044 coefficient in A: 4047.56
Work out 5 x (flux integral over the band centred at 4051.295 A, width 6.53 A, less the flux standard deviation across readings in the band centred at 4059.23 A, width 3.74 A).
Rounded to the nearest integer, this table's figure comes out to 339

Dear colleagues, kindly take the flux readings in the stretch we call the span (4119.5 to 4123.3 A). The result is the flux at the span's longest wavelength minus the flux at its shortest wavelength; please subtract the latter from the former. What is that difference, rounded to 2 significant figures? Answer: -2.3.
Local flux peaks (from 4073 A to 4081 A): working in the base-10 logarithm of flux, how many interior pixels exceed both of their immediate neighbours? 1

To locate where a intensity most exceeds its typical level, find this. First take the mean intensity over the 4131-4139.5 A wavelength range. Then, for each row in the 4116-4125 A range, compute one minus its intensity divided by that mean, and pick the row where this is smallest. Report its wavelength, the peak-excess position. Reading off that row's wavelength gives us 4120.91 A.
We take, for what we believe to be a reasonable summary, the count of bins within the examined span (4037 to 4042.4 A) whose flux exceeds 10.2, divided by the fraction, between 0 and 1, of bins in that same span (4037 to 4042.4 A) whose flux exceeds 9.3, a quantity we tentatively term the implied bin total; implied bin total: 6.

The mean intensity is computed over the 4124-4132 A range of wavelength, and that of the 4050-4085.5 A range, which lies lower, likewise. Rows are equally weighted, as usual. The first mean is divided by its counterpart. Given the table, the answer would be 1.04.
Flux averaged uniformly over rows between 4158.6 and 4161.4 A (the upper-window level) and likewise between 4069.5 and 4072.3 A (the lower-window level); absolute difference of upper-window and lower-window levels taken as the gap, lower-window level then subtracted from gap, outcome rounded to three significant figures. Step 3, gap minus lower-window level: -10.4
